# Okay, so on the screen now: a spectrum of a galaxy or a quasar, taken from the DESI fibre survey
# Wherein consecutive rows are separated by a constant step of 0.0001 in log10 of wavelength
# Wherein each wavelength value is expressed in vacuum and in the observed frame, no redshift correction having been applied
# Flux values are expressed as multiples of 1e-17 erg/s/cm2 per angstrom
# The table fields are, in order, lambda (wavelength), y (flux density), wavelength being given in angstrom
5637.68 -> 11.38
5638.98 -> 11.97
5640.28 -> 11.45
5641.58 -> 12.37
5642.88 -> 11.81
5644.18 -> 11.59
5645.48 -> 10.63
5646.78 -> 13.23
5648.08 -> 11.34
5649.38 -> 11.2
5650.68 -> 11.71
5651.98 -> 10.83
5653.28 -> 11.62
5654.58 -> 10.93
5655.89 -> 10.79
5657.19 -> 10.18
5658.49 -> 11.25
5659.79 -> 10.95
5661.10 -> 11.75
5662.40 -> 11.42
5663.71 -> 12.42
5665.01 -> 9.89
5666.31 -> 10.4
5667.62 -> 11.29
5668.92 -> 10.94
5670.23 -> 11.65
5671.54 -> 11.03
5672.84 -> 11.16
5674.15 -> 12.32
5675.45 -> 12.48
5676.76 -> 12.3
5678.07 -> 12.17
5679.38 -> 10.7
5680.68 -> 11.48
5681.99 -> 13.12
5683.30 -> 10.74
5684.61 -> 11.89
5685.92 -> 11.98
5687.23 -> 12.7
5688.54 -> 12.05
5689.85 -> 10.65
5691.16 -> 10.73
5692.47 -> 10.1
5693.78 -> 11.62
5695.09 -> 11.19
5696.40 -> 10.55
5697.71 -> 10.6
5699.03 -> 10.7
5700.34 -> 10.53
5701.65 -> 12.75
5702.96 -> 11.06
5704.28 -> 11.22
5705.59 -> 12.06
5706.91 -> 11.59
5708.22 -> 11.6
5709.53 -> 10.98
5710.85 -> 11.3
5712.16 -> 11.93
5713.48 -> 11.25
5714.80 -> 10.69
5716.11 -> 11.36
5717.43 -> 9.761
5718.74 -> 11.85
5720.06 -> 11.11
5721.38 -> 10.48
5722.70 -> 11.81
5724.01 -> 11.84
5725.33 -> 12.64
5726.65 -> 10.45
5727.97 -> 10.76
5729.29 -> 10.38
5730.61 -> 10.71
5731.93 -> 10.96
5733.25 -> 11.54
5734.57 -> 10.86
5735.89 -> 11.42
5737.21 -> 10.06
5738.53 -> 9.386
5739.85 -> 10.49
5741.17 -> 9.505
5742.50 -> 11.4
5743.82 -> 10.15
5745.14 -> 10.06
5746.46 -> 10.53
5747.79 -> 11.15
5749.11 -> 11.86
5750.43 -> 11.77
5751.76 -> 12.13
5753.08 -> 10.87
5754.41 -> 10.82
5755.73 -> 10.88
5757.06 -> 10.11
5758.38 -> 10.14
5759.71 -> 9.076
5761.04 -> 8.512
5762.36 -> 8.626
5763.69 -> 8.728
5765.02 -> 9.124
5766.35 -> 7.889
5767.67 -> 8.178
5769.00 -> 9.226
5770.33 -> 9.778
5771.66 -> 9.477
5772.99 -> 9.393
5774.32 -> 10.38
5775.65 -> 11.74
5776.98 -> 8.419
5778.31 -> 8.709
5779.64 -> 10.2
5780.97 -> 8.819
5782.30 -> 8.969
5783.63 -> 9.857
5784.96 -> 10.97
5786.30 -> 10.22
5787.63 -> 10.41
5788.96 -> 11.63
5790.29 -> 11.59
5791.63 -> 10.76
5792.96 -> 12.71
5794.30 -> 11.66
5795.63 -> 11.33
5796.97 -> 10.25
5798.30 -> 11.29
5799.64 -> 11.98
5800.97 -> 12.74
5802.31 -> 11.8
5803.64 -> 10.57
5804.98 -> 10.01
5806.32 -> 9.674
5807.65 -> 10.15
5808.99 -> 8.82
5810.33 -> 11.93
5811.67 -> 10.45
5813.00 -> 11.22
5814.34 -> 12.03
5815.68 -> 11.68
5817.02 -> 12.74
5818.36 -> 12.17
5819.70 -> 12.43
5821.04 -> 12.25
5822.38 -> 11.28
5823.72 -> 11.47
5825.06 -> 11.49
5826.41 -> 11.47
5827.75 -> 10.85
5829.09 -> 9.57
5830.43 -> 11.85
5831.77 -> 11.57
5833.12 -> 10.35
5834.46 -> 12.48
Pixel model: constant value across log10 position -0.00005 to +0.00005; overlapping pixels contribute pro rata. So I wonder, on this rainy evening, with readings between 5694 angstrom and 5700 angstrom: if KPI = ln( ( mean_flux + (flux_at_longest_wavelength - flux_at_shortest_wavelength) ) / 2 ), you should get 1.64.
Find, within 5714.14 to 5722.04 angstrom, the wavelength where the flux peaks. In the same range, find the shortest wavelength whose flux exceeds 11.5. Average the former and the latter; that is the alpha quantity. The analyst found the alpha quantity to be 5718.7 angstrom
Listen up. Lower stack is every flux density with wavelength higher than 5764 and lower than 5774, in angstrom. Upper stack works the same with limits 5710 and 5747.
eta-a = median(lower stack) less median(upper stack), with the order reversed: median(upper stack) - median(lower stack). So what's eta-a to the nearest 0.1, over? 1.6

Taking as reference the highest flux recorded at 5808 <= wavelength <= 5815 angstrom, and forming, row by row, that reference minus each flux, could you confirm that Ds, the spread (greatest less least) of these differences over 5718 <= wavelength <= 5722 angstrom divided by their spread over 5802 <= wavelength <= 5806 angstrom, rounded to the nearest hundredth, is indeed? 0.77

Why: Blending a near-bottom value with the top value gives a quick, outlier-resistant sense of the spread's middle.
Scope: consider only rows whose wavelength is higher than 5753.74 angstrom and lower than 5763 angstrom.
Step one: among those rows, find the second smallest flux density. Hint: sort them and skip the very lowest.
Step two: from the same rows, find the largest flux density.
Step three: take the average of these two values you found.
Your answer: 9.8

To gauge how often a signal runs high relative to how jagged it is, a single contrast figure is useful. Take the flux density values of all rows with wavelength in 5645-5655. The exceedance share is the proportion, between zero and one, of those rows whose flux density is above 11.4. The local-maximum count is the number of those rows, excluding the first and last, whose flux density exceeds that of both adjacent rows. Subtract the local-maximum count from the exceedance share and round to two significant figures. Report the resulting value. -2.6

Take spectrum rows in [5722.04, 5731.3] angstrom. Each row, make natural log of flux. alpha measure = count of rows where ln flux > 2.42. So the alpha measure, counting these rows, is 3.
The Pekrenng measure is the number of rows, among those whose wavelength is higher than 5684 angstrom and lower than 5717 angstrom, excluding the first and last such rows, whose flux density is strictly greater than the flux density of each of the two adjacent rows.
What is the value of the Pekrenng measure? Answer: 8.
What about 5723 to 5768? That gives 11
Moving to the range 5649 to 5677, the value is 8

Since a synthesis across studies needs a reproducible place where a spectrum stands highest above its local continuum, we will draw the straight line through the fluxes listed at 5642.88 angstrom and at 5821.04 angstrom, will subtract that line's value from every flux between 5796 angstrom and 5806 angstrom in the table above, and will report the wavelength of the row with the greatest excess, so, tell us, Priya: 5800.97 angstrom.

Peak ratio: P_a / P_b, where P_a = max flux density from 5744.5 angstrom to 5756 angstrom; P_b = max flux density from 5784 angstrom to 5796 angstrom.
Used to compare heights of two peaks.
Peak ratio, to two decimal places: 0.95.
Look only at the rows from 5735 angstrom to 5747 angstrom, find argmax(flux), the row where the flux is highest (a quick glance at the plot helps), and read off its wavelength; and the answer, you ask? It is 5735.89 angstrom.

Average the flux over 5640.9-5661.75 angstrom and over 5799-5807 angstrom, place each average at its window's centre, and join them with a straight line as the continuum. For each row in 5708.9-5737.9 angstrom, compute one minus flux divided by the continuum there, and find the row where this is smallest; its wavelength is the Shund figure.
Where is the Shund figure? 5725.33 angstrom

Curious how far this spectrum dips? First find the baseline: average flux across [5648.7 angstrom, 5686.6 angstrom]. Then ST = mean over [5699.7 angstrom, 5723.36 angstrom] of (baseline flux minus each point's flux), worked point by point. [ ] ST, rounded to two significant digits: 0.10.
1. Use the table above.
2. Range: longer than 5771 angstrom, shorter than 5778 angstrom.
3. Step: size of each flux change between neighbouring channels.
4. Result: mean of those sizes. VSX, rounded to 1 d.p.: 1.4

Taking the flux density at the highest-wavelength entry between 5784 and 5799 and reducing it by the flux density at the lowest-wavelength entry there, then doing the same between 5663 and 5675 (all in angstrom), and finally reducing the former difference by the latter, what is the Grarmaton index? 0.4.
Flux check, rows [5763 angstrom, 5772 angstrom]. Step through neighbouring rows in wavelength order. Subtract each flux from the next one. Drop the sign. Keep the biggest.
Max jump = 1.2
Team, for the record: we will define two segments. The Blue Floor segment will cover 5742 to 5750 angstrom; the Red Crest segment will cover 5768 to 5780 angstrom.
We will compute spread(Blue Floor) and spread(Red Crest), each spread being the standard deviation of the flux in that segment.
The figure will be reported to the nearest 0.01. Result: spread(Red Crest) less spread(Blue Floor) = 0.27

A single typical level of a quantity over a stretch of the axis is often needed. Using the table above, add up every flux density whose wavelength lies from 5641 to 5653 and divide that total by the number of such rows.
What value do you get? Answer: 11.6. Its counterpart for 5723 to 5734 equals 11.2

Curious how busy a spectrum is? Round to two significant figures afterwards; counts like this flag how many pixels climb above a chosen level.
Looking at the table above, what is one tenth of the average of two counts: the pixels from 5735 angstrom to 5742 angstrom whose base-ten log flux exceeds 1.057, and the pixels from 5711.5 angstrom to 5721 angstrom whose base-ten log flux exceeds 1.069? 0.15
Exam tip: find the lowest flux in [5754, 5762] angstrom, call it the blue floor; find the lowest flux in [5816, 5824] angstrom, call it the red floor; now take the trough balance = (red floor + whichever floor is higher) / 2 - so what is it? 11.3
